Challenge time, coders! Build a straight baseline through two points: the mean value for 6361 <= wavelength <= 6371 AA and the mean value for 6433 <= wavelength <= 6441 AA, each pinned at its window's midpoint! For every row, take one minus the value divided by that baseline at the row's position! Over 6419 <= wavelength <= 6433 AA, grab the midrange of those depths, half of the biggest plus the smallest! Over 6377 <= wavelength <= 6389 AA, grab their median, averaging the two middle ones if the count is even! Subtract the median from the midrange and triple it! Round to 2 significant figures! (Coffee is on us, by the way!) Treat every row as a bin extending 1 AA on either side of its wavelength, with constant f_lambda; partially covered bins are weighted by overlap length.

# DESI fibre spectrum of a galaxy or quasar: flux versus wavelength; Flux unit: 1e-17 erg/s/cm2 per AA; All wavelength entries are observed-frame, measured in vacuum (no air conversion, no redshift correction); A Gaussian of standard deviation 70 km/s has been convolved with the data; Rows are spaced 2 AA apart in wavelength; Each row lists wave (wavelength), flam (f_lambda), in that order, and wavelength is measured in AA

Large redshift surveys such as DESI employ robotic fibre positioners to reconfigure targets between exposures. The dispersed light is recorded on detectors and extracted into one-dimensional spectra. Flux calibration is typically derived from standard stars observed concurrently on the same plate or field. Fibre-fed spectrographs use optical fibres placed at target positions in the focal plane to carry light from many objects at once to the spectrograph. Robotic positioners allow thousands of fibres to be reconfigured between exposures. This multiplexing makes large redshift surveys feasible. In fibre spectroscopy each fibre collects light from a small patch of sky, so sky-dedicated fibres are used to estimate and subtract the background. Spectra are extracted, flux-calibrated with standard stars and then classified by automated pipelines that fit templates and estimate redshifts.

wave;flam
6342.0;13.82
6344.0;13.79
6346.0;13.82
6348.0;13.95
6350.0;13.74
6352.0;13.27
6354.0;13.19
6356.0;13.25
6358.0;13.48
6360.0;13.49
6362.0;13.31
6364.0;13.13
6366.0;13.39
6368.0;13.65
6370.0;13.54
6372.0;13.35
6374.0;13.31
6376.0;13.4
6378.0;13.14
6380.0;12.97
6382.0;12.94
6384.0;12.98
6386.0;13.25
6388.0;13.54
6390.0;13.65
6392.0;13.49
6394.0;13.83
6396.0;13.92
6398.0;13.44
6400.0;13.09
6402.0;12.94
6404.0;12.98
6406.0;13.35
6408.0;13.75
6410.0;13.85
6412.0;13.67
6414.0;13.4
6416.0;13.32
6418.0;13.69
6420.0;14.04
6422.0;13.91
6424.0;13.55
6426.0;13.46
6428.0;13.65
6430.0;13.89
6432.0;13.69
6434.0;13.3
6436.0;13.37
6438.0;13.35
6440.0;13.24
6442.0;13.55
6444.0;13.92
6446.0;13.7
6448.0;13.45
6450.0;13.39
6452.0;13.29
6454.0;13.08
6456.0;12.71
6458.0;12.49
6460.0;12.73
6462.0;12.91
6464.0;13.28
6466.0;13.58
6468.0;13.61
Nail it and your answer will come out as -0.17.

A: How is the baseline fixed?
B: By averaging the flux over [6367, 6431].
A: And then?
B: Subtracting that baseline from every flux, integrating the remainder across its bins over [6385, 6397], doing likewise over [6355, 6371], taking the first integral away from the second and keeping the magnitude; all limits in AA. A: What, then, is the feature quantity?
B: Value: 2.7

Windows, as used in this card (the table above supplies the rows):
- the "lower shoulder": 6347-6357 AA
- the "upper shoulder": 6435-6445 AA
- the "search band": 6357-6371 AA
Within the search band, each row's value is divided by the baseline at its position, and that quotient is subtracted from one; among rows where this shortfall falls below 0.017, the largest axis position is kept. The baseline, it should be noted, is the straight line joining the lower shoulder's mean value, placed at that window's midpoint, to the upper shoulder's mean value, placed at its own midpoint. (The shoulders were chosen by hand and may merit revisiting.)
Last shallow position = 6370.0 AA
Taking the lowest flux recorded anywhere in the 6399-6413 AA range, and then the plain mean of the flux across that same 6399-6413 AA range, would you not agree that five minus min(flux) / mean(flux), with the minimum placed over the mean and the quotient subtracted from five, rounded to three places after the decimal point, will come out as 4.033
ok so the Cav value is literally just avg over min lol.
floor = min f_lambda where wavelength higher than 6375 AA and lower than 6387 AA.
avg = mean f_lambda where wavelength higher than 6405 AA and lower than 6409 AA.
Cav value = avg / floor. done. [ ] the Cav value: 1.047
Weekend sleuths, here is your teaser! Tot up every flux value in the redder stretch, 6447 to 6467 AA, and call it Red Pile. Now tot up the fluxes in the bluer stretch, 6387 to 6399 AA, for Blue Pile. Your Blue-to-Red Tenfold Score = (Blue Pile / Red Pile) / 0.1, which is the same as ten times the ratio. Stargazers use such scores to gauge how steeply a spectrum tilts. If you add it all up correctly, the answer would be 6.3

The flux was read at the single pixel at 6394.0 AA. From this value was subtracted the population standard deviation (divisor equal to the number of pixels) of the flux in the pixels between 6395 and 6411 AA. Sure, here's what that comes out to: 13.5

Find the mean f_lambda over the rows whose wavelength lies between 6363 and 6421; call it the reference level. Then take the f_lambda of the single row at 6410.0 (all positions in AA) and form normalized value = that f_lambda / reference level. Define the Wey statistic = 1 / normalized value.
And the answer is 0.97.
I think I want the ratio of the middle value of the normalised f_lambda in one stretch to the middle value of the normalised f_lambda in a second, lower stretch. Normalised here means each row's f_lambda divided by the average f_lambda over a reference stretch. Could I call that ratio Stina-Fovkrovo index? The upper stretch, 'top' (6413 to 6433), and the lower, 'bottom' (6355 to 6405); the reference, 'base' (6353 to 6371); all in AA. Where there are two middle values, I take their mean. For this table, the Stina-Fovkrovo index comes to 1.02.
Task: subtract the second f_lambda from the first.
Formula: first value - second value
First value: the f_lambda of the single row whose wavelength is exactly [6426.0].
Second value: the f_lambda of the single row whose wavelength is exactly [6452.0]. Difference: 0.17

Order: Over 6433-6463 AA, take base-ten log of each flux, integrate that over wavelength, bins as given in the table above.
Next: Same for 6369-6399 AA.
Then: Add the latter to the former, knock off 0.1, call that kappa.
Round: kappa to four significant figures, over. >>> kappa 67.34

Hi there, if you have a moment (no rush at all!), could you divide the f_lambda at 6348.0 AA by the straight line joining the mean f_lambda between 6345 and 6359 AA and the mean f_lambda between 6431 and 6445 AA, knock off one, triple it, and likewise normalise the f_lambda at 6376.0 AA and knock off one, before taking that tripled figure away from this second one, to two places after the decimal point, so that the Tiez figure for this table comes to -0.10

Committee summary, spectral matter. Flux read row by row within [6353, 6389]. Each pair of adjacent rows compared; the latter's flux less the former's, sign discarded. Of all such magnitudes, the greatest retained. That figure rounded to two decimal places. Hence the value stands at 0.29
